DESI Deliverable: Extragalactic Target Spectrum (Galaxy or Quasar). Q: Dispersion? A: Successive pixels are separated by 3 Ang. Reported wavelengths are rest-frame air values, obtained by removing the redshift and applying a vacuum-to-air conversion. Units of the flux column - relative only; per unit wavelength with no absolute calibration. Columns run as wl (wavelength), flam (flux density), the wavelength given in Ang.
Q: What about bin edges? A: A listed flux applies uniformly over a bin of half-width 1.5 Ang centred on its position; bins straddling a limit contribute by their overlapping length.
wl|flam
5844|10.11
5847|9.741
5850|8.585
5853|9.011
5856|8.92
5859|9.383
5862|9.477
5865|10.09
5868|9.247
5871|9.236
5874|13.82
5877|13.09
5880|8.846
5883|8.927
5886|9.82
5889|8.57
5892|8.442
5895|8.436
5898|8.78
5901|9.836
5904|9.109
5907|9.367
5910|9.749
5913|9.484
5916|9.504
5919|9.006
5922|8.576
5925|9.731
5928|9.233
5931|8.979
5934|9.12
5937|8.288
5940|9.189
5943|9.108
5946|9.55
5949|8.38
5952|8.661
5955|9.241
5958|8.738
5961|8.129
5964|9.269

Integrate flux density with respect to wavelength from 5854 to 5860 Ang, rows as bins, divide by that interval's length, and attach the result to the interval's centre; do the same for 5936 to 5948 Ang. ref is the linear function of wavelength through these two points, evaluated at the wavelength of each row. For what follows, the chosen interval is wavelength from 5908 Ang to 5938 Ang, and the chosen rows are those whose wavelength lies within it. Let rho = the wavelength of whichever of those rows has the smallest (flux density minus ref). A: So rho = 5937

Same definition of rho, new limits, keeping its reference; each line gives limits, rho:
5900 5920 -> 5919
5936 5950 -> 5937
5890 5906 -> 5895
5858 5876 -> 5871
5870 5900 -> 5895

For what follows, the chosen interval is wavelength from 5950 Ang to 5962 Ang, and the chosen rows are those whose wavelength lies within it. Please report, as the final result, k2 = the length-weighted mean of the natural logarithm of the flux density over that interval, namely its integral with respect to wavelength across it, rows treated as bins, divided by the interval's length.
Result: 2.16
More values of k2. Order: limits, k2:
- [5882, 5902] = 2.19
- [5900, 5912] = 2.25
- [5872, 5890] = 2.34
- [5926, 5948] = 2.20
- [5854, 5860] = 2.21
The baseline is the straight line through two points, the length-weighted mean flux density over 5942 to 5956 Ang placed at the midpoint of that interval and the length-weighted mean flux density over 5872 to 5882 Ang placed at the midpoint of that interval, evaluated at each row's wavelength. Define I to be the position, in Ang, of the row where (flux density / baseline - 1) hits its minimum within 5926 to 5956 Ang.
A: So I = 5937 Ang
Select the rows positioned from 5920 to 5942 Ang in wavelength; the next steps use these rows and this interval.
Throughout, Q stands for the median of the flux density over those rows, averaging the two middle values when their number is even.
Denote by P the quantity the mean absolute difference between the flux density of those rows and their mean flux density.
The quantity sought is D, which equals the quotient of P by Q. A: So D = 0.038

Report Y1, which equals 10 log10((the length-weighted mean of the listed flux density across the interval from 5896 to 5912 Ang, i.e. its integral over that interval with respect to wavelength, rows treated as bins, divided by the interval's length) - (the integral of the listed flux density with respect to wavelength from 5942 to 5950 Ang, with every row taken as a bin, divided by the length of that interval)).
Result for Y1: -5.3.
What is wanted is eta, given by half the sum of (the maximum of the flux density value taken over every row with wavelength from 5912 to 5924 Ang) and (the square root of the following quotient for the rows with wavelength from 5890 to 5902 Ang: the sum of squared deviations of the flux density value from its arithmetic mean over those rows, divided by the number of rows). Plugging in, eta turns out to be 5.04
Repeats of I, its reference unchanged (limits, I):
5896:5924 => 5898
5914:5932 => 5922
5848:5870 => 5850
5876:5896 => 5892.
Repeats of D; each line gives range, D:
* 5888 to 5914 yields 0.052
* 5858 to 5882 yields 0.162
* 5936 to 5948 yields 0.041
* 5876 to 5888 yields 0.156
